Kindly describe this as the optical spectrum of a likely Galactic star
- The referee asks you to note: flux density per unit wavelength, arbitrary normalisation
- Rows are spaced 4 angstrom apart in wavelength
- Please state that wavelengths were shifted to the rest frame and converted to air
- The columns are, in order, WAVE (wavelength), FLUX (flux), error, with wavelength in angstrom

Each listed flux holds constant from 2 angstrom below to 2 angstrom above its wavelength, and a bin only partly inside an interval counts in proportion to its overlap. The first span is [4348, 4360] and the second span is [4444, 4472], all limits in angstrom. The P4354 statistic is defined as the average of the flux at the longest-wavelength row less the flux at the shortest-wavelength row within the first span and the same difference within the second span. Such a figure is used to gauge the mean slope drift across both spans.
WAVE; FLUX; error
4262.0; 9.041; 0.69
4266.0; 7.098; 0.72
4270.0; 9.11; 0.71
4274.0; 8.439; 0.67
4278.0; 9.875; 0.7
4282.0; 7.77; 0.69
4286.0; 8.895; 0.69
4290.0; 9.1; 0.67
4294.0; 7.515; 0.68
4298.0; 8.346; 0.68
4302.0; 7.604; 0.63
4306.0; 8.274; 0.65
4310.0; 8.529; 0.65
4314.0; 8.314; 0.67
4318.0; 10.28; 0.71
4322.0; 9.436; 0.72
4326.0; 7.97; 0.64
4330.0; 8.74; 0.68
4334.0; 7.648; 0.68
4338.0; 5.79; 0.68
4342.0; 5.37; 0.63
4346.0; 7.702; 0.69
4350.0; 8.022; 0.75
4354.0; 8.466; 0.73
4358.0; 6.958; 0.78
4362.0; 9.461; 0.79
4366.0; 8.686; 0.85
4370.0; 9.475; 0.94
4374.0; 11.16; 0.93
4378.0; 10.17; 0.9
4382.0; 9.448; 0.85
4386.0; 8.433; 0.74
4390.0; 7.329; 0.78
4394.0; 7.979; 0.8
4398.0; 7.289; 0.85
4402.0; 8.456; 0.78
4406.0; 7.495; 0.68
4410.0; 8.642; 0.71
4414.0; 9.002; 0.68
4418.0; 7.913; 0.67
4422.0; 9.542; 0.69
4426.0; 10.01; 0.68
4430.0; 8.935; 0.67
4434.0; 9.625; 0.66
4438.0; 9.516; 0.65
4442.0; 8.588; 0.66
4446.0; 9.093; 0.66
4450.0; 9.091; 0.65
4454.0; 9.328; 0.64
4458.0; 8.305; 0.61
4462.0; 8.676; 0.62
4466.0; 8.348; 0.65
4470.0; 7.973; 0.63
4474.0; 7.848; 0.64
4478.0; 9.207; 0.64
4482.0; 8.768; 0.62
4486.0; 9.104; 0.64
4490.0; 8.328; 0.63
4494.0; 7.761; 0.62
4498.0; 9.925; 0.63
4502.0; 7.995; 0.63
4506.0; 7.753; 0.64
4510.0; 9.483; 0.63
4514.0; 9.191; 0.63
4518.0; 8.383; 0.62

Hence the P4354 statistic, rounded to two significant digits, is -1.1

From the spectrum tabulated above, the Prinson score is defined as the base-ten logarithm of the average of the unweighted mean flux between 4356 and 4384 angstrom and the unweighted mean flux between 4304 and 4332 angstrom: 0.957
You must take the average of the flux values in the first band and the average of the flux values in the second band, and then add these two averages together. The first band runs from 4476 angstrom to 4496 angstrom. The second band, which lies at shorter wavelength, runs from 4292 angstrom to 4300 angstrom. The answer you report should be 16.6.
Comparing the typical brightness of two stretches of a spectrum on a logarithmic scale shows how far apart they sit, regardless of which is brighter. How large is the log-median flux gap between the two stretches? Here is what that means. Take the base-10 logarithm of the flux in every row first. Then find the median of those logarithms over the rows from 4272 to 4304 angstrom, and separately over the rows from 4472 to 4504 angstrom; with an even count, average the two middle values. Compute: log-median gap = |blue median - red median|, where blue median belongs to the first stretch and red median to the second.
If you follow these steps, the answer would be 0.008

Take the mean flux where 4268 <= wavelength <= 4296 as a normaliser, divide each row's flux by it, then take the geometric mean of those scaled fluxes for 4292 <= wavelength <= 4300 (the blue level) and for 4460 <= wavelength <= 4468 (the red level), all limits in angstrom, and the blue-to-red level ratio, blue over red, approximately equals 0.93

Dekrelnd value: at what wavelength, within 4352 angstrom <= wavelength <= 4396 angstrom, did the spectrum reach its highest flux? 4374.0 angstrom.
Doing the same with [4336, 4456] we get 4374.0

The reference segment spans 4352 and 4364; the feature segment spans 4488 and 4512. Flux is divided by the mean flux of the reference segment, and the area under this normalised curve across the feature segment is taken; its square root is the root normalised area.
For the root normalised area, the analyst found 4.97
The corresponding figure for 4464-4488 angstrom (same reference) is 4.97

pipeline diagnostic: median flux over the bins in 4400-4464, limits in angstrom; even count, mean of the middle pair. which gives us 8.97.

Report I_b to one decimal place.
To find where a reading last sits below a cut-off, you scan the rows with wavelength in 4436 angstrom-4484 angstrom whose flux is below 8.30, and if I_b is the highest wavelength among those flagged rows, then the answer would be 4474.0 angstrom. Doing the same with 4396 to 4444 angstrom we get 4418.0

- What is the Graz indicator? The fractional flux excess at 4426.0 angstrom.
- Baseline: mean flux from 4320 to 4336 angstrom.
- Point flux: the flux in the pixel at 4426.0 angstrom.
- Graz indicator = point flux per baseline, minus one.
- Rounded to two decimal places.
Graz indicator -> 0.18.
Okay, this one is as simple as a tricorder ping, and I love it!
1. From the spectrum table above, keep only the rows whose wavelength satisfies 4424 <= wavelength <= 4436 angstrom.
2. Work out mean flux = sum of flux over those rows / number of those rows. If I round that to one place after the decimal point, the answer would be 9.5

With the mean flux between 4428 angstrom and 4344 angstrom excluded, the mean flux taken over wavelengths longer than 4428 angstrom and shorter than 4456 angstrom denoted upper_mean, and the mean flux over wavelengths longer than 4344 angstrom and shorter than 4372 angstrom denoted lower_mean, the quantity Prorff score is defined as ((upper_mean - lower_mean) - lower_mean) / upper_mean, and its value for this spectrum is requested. -0.83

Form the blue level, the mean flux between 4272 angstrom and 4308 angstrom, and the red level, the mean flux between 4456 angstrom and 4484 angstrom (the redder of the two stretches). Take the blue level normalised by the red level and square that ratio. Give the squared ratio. 0.99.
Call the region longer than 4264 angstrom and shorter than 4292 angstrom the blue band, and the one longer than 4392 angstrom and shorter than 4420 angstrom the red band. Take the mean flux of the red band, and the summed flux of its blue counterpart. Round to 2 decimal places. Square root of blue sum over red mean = 2.73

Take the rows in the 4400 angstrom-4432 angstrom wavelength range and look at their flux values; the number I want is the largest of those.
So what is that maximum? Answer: 10.01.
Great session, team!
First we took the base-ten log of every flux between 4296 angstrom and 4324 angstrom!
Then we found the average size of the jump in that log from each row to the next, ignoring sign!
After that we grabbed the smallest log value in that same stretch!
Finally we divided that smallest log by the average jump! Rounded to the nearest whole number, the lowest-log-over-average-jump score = 23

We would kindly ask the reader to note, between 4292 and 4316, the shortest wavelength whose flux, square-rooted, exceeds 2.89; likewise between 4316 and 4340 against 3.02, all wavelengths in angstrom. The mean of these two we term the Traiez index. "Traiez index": 4314 angstrom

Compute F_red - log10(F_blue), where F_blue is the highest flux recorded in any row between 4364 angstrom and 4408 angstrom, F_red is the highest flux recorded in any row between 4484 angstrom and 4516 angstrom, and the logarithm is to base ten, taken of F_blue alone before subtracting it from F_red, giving 8.9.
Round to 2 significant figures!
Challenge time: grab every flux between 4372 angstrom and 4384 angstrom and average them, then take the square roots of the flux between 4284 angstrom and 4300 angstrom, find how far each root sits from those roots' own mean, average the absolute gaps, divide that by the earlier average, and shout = 0.0090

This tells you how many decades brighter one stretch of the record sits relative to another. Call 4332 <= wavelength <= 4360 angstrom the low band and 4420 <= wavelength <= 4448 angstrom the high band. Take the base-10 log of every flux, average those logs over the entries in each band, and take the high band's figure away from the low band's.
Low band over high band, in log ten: -0.12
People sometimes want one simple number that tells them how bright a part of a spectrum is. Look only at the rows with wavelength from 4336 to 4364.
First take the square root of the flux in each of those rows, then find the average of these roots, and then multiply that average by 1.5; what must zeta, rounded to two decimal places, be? 4.06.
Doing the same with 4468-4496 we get 4.35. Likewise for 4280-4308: 4.30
